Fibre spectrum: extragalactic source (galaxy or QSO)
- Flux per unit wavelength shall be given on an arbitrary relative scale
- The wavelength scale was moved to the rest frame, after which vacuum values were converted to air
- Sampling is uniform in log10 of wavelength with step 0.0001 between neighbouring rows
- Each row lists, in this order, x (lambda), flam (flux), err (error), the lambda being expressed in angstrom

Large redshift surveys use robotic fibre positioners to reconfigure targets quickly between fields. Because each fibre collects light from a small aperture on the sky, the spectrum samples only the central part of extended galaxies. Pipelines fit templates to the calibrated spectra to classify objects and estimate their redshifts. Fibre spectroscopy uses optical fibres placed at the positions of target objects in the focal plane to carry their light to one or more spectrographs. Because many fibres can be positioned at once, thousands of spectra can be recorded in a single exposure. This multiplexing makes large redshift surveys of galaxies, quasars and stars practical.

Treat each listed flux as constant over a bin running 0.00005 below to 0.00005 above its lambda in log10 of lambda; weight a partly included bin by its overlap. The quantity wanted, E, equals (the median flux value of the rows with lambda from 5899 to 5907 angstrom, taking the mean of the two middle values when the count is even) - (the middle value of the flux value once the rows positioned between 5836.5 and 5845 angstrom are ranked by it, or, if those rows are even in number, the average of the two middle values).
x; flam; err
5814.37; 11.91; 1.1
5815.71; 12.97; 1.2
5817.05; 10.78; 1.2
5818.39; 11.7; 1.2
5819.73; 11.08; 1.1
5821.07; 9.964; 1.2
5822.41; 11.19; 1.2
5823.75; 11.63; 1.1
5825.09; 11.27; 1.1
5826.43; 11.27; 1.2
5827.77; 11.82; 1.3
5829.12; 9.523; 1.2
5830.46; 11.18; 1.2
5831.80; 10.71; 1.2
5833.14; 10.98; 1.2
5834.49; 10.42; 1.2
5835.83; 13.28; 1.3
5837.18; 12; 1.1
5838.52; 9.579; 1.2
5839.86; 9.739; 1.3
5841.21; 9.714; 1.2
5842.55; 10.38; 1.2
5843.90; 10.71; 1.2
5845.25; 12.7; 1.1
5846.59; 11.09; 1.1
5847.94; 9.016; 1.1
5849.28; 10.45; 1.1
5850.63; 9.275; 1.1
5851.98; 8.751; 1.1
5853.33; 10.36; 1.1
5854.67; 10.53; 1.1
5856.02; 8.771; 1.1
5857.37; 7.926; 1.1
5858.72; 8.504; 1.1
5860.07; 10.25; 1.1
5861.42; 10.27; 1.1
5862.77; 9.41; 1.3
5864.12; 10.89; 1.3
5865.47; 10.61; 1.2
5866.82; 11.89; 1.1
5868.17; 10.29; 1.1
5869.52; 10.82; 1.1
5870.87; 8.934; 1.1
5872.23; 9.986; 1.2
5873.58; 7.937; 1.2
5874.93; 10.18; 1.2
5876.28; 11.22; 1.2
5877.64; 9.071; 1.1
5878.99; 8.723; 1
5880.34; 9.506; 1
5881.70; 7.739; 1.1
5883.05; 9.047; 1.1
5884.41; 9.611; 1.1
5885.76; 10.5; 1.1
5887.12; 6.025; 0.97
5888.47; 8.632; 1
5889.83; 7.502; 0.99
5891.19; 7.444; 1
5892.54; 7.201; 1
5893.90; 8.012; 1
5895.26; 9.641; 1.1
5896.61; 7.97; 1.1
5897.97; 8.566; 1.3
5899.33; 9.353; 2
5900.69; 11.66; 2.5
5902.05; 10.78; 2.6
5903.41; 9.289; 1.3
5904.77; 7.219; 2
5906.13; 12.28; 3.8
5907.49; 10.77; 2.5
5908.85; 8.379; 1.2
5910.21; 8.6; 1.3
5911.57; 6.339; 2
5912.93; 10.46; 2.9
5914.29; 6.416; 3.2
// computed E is 0.0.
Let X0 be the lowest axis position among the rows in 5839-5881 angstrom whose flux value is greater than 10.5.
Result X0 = 5843.90 angstrom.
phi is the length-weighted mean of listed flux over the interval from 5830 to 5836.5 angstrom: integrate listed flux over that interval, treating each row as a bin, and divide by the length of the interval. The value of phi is 11.3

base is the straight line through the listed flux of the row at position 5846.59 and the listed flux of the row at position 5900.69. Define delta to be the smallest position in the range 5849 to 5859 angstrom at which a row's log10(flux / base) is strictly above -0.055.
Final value 5849.28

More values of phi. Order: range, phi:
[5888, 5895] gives 7.8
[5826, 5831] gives 10.9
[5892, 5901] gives 8.8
